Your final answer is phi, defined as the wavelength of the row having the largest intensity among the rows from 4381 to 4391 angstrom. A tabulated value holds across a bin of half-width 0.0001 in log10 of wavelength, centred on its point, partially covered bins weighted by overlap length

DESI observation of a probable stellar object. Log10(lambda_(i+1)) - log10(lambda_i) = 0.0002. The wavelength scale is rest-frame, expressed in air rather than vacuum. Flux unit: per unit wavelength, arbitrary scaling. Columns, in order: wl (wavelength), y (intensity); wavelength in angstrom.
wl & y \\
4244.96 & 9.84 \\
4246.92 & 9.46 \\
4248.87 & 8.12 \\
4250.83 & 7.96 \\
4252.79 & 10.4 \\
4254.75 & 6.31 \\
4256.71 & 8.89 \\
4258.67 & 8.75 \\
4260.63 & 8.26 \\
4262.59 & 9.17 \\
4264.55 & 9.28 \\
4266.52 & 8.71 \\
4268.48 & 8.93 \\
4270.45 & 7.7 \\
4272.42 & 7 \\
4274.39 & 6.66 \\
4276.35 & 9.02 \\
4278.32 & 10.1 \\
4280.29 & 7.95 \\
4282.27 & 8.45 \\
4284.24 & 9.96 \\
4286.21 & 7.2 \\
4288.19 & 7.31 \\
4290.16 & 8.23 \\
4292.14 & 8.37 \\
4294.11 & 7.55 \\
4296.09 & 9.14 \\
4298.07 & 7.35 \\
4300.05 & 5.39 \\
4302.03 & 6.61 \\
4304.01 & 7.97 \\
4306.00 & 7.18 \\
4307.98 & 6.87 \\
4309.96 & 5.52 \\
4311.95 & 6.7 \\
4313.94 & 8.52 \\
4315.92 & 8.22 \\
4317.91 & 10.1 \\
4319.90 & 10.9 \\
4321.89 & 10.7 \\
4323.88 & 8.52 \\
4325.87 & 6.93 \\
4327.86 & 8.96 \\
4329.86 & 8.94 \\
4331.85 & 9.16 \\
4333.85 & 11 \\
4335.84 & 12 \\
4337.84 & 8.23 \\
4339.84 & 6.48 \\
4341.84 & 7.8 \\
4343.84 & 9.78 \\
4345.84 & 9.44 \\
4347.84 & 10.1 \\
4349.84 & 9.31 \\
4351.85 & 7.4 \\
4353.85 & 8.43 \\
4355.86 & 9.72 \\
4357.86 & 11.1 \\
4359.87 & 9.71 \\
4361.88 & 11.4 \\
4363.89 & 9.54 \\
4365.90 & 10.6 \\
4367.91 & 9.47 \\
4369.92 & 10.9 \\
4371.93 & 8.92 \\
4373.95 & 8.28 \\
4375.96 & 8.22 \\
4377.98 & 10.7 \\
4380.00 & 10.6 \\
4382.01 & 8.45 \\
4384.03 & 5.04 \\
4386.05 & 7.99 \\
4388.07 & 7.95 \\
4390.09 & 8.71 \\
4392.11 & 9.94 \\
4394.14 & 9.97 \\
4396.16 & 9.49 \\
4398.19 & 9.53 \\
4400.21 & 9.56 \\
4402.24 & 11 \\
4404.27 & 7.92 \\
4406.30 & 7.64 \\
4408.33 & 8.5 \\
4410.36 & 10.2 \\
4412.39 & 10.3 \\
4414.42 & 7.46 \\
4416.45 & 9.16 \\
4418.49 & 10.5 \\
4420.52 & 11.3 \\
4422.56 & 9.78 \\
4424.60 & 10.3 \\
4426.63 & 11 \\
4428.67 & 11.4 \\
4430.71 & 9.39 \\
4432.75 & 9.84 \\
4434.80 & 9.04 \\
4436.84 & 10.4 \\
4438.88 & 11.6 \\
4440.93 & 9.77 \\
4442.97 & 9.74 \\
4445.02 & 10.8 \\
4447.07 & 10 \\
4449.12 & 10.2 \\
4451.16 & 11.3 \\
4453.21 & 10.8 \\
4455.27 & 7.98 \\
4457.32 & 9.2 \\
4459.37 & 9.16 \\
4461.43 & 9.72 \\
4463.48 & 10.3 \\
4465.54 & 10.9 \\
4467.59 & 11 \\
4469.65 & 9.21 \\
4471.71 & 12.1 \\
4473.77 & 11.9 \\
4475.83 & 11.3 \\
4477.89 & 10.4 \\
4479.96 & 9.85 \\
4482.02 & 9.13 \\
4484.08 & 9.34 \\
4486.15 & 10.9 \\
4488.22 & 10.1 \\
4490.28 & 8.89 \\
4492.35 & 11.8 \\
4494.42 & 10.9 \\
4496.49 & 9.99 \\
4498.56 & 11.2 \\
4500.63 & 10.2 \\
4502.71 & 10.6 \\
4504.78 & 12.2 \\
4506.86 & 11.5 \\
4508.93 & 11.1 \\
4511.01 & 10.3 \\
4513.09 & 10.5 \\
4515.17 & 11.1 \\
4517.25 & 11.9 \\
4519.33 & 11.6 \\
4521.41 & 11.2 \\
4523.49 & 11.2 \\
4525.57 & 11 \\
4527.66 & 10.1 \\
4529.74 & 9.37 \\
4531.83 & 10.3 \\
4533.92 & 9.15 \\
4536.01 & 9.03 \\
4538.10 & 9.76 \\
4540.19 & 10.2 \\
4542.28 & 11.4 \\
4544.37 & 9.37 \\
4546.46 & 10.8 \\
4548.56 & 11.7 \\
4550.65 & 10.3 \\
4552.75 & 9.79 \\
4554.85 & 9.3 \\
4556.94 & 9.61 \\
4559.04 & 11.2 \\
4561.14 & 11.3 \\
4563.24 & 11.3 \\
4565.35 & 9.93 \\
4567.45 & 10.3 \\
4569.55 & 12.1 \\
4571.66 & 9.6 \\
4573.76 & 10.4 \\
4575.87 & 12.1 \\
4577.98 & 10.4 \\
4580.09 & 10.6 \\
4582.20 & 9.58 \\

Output 4390.09 angstrom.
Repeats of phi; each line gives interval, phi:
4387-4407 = 4402.24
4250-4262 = 4252.79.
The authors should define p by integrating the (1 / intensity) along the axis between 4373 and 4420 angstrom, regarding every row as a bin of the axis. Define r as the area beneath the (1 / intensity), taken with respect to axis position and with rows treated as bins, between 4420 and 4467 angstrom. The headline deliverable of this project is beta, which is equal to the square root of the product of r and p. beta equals 5.00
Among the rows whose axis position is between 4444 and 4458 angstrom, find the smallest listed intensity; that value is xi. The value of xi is 7.98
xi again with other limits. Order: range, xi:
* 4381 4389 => 5.04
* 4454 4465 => 7.98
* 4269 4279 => 6.66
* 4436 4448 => 9.74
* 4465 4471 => 9.21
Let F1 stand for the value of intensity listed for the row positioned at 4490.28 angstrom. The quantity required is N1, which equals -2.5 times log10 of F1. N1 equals -2.37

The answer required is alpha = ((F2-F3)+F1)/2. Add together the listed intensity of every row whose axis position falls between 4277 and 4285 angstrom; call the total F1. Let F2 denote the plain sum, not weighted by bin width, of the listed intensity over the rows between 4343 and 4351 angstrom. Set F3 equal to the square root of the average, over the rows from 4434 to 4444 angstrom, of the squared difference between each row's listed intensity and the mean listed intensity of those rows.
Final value 37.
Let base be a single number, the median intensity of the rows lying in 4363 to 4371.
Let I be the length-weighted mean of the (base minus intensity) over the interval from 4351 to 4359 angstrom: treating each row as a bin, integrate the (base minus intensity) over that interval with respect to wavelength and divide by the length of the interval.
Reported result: 0.86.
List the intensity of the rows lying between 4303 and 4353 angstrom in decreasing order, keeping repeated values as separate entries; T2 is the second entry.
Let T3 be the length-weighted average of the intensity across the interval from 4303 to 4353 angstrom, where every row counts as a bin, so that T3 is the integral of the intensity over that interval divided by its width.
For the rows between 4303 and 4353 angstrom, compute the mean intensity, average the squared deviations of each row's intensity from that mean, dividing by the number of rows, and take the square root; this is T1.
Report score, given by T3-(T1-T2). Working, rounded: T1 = 1.58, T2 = 11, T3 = 8.7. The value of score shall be 18.1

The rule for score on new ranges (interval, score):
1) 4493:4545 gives 21.7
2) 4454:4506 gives 21.4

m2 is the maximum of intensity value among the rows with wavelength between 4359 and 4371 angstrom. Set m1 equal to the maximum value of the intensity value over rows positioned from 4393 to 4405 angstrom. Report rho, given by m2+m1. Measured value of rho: 22.4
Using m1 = 11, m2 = 11.4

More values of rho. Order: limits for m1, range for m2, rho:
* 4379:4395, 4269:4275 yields 18.3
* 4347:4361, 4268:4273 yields 20.0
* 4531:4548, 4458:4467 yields 22.3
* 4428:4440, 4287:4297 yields 20.7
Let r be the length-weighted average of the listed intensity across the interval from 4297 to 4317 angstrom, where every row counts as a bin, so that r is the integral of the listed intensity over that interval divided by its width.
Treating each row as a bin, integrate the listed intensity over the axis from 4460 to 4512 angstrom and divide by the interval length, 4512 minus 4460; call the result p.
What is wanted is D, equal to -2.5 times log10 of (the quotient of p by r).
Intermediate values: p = 10.6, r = 7.1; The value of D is -0.44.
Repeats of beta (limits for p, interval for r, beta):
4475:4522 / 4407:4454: 4.56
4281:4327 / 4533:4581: 5.25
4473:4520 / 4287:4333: 5.10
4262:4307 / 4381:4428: 5.48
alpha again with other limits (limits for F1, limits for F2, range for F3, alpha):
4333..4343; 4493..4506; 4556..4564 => 55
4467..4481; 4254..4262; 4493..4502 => 54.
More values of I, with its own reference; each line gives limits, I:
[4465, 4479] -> -0.90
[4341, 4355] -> 1.15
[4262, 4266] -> 0.90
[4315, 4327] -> 0.84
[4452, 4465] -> 0.47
